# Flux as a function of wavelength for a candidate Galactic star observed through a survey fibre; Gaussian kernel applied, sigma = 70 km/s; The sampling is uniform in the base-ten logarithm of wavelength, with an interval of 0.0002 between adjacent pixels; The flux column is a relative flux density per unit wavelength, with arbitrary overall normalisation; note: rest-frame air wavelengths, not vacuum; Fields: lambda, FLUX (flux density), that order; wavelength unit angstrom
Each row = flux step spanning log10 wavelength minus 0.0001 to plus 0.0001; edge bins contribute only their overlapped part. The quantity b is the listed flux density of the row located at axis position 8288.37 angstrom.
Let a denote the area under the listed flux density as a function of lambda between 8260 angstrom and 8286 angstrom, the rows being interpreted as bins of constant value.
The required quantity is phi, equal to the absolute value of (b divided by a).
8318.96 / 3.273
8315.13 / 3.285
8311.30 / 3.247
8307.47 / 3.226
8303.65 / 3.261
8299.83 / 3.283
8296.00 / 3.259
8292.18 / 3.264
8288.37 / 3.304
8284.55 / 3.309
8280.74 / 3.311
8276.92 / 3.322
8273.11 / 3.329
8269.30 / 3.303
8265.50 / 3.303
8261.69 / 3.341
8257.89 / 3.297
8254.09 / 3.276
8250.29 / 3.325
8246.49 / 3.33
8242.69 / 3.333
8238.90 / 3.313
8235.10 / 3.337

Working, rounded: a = 86.23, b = 3.304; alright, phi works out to 0.0383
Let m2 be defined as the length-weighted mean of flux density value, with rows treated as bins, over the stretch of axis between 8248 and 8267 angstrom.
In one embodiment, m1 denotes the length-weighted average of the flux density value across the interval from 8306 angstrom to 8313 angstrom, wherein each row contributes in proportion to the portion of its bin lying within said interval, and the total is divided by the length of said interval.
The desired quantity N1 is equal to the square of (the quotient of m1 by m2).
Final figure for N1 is 0.96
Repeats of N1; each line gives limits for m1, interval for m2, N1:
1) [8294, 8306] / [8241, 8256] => 0.97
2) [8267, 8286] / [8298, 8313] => 1.04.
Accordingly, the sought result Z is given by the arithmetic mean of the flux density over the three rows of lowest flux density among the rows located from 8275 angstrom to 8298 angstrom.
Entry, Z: 3.28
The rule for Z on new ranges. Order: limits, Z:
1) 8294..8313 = 3.24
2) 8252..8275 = 3.29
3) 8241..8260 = 3.30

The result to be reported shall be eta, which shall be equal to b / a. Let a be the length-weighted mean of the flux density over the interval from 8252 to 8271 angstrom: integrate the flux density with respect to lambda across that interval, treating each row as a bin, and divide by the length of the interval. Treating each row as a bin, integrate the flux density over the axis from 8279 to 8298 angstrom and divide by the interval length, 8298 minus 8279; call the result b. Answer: 0.99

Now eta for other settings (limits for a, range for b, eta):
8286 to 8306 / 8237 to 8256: 1.01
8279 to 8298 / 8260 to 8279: 1.01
